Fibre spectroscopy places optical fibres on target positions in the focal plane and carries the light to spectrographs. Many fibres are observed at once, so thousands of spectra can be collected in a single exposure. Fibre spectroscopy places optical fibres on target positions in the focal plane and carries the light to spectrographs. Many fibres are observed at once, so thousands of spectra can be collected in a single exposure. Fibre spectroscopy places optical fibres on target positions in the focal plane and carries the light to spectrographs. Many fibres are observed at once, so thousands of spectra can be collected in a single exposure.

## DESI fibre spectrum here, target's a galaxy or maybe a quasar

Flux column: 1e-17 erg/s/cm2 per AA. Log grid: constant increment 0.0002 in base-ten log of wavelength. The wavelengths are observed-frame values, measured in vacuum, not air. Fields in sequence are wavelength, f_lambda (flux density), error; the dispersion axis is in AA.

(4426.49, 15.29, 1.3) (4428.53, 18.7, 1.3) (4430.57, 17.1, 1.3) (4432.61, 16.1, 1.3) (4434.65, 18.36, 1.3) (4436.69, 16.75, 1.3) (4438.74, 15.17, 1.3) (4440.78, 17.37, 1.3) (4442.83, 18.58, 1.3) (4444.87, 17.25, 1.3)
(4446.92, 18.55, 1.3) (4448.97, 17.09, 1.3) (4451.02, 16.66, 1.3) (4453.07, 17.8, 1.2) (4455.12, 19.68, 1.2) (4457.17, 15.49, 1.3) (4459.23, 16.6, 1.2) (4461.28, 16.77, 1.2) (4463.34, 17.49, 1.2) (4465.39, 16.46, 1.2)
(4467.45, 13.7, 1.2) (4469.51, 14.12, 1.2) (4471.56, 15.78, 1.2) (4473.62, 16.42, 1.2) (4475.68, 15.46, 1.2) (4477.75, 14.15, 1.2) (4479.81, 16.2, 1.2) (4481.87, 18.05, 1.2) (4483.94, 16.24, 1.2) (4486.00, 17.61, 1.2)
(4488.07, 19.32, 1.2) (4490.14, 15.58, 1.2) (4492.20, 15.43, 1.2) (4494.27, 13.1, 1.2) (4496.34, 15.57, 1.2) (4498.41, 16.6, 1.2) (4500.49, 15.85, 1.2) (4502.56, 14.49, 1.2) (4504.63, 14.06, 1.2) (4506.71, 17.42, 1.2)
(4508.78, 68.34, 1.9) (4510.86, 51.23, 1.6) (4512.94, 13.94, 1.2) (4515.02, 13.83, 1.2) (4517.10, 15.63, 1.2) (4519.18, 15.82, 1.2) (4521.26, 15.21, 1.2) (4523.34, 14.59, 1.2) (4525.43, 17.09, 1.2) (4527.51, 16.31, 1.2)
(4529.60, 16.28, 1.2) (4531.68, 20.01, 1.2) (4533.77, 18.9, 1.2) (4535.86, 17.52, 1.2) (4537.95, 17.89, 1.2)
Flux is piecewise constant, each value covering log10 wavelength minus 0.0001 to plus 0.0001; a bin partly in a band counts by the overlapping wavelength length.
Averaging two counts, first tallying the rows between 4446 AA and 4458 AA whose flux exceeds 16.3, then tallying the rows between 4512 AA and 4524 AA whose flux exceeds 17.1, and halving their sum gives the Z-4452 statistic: 2.5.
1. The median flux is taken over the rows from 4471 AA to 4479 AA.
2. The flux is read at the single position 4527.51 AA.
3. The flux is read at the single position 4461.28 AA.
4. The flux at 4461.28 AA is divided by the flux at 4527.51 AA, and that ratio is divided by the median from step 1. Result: 0.0658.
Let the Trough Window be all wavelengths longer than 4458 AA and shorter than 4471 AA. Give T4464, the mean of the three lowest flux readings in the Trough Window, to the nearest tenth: 14.8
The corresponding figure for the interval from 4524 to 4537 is 16.6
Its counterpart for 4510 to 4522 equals 14.3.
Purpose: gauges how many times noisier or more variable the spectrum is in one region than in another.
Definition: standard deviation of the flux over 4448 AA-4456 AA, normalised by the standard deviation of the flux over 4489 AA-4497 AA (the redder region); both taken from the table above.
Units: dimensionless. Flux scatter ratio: 1.1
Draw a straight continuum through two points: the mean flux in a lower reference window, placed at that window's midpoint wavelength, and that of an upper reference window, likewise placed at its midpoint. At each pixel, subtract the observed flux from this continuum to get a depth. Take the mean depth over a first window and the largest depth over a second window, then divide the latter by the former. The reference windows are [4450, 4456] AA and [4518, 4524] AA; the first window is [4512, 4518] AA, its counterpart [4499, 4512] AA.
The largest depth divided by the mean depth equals 1.8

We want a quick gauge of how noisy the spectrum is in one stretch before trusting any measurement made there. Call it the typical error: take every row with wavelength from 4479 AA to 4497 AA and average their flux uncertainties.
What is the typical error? 1.20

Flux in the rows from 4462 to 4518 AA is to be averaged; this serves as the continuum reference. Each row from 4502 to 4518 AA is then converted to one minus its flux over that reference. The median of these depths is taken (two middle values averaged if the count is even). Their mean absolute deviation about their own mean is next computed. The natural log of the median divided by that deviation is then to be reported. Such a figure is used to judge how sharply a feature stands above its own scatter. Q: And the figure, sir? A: -1.46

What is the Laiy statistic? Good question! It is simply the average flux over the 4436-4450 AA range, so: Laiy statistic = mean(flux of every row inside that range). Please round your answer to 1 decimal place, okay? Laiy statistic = 17.3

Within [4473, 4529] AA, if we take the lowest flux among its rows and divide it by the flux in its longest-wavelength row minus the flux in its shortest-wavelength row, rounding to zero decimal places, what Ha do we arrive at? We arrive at -119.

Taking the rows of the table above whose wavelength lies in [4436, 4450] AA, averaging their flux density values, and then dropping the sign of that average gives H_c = 17.3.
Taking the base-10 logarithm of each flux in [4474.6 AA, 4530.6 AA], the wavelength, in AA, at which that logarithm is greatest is 4508.78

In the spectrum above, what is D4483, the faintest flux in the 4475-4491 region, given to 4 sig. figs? 14.15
